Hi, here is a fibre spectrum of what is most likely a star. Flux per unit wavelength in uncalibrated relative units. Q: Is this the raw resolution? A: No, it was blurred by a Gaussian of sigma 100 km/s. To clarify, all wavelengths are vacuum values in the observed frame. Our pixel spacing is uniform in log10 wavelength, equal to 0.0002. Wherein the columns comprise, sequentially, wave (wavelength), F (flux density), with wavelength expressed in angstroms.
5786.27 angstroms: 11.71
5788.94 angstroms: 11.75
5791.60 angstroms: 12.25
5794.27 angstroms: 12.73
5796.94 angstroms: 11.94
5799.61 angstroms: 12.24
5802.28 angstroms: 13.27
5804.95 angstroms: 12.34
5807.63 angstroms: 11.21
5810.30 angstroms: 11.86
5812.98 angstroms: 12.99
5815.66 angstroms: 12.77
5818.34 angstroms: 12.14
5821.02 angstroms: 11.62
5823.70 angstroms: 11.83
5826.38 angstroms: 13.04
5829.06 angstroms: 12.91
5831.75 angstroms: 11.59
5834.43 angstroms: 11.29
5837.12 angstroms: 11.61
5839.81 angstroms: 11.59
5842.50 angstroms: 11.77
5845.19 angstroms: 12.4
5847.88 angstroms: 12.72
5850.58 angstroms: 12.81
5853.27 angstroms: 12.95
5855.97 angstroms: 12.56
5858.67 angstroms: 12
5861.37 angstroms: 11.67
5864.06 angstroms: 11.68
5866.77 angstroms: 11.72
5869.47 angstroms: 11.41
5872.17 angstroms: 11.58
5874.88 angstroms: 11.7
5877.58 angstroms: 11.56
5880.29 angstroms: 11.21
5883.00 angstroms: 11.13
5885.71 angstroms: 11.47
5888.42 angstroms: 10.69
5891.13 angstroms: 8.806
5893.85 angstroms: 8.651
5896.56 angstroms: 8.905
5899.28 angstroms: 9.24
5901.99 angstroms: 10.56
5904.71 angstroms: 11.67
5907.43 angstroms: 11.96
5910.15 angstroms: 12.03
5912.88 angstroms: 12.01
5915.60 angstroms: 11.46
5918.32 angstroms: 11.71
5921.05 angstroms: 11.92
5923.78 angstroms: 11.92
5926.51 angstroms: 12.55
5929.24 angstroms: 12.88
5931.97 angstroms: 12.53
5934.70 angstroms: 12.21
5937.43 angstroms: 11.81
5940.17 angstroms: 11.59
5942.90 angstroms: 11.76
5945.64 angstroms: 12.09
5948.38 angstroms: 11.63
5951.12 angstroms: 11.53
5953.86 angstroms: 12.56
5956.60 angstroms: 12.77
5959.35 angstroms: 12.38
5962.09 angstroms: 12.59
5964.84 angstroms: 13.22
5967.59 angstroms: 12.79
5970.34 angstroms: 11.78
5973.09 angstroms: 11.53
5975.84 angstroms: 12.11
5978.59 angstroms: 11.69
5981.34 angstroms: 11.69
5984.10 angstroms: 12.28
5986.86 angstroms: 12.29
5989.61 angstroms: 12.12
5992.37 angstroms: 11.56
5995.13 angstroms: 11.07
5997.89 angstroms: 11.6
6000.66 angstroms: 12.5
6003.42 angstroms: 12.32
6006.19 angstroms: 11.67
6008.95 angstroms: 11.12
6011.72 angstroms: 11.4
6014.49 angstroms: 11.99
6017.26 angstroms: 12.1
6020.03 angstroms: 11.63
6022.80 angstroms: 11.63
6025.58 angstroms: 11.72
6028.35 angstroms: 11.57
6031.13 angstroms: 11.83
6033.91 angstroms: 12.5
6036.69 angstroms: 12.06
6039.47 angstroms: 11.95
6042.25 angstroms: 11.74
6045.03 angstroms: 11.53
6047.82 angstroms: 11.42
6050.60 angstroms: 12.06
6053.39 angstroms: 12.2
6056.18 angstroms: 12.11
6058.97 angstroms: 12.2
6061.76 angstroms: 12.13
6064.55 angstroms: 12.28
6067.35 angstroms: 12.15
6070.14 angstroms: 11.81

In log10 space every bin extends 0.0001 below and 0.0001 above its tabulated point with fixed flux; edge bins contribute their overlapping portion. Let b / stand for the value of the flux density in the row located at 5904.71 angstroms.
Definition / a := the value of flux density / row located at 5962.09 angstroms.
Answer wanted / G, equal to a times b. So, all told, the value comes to 147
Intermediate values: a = 12.59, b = 11.67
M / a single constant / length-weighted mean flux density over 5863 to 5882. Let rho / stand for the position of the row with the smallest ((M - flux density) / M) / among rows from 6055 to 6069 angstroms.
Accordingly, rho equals 6064.55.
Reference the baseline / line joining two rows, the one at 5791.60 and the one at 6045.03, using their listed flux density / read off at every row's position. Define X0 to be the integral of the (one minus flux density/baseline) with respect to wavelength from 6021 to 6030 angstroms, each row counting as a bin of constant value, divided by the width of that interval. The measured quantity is -0.01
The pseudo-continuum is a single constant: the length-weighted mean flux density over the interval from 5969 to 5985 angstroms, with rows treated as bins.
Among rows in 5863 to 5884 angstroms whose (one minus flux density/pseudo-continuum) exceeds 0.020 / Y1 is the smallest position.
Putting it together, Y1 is 5869.47 angstroms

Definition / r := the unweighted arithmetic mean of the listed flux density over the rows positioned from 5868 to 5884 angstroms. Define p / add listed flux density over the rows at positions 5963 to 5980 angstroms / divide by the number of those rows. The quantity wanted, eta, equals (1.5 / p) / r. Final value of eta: 0.0108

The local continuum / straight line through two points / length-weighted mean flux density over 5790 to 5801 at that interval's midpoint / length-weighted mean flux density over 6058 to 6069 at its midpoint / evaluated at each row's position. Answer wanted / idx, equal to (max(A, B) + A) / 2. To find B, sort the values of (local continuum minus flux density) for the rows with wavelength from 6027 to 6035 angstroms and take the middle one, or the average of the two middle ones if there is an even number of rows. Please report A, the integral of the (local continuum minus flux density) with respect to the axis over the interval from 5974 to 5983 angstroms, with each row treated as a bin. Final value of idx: 3.5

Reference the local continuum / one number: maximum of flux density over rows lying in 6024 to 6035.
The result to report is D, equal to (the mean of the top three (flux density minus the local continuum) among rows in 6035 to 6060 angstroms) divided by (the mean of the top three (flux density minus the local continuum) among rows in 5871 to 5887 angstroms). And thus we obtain 0.4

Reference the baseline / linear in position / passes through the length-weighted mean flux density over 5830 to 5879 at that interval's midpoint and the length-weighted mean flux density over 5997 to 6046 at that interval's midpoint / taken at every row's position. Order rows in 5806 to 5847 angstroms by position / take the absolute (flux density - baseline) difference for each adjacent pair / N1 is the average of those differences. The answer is 0.53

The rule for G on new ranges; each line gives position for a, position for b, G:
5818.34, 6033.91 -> 152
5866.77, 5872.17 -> 136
